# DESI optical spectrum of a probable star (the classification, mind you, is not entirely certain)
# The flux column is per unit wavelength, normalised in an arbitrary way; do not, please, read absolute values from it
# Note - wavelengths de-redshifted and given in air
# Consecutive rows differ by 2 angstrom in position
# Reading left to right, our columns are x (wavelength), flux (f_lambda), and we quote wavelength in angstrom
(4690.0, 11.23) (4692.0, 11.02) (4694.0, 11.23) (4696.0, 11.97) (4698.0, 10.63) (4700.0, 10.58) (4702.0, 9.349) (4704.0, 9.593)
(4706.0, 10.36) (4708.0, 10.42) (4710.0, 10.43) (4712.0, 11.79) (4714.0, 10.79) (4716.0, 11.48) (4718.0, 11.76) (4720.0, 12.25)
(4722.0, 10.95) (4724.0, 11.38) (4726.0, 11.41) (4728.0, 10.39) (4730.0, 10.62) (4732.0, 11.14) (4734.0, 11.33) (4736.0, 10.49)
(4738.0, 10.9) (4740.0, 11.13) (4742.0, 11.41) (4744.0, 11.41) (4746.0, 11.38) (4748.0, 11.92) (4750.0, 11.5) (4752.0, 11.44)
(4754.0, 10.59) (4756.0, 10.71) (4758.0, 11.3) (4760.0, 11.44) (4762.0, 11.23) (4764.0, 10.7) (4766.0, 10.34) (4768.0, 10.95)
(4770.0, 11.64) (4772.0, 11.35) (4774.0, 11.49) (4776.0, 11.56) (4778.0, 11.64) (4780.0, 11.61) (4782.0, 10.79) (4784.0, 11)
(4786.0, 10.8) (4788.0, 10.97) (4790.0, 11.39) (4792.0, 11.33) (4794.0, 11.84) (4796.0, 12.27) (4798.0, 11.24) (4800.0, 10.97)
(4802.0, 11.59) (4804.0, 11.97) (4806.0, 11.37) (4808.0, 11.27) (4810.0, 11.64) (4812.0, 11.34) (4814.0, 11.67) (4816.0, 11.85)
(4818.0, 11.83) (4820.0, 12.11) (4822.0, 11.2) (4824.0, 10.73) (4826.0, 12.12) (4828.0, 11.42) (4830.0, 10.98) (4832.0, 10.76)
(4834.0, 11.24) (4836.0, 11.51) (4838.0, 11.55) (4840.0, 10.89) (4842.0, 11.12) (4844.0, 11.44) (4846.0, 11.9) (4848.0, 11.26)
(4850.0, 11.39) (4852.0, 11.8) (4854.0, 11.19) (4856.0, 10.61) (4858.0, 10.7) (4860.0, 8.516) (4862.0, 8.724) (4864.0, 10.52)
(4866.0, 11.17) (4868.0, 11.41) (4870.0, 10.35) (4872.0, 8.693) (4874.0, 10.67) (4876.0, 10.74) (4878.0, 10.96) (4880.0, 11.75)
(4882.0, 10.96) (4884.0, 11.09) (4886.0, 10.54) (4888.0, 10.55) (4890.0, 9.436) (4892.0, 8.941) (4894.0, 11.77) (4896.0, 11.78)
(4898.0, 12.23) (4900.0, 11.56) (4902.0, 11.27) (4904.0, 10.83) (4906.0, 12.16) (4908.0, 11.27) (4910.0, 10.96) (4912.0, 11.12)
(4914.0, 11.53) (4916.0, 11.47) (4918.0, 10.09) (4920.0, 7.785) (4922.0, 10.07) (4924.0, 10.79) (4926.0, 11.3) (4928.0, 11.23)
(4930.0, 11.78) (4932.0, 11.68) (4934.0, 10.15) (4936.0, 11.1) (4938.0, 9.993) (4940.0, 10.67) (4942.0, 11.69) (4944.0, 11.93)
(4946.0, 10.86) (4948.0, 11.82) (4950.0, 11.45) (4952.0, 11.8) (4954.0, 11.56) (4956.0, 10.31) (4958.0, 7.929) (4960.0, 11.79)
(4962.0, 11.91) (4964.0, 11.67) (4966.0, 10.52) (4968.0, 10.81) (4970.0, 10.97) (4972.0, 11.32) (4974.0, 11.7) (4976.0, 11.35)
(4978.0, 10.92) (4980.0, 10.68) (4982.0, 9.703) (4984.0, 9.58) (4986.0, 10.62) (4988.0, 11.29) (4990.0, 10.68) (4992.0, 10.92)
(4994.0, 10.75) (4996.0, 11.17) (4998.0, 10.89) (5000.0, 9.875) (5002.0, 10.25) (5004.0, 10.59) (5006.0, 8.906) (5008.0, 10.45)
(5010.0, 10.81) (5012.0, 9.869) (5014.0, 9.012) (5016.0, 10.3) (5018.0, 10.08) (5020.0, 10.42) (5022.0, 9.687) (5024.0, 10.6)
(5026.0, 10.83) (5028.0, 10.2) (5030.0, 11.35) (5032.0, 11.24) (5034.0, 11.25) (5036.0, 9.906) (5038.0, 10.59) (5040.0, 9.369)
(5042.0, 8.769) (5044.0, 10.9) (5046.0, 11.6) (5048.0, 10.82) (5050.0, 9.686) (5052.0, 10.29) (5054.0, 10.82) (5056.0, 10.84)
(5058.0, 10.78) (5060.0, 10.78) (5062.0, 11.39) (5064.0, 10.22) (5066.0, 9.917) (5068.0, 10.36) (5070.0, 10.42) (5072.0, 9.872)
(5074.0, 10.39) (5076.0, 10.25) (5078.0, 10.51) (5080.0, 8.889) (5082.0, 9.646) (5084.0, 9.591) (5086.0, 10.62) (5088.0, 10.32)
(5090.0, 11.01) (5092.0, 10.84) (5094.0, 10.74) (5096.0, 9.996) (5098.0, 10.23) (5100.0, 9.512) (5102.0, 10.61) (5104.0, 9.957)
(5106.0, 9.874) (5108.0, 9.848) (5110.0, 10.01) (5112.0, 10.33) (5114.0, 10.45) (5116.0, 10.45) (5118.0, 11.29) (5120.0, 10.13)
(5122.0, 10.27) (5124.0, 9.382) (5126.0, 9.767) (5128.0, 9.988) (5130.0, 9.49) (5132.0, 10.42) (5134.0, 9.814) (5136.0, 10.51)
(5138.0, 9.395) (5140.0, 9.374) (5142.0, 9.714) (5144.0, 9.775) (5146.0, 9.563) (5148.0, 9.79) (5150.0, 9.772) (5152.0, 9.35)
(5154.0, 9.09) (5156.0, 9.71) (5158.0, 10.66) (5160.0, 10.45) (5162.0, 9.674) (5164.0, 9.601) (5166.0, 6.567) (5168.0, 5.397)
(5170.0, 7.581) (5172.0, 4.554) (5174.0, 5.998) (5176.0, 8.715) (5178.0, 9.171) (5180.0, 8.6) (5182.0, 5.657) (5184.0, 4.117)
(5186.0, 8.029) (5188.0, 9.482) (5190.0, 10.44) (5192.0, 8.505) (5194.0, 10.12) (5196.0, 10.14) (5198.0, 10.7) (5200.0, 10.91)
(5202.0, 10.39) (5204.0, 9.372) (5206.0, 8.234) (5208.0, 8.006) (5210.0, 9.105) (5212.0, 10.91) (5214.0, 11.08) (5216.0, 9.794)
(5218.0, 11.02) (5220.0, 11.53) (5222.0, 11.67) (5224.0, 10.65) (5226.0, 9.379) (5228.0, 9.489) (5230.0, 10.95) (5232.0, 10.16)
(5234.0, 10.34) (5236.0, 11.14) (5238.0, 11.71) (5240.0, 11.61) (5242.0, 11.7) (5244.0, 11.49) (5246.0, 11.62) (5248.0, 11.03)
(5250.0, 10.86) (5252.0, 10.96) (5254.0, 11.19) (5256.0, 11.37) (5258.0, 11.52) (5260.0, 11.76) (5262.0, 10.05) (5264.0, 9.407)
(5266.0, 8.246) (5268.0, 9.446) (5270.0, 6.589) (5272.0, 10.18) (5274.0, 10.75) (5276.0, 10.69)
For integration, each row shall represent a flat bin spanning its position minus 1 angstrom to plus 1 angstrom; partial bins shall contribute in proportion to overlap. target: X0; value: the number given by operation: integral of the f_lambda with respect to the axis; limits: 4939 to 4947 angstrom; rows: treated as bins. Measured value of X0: 90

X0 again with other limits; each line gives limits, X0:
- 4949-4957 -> 90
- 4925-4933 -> 92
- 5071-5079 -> 82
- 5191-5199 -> 79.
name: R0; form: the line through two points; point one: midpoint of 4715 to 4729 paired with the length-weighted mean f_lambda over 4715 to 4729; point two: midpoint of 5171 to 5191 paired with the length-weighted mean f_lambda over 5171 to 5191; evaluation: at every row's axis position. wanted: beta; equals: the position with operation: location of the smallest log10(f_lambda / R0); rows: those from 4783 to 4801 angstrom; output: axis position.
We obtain 4786.0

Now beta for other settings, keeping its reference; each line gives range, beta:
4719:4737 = 4728.0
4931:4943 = 4938.0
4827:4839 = 4832.0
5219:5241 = 5226.0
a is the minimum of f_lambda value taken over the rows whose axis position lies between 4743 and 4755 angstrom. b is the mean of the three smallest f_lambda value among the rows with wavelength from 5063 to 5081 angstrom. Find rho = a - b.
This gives 1.0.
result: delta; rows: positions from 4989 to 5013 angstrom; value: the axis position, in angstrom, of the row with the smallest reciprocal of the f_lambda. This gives 4996.0 angstrom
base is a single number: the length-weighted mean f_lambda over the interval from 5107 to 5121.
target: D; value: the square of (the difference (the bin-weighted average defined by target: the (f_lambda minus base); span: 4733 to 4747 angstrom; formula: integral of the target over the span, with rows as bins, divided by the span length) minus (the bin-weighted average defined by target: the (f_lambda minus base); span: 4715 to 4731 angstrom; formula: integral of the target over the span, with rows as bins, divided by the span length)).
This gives 0.02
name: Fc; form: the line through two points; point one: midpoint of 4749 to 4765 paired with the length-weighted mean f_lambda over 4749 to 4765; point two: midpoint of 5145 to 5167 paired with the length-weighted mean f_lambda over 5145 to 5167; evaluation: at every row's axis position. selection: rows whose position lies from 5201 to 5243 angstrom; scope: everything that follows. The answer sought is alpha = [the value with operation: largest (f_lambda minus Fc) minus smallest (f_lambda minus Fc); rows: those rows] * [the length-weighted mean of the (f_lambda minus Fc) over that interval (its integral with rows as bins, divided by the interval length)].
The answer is 4.6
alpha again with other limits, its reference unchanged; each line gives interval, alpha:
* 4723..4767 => -0.1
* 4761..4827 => 0.9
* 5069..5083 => 0.3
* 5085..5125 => 1.1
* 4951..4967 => 2.6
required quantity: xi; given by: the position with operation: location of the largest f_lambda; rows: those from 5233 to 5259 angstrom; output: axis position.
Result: 5238.0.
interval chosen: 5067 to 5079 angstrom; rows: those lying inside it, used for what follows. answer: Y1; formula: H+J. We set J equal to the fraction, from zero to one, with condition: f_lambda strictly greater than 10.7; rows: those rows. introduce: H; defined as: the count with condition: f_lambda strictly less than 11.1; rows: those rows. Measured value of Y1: 6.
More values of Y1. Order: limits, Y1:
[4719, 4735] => 4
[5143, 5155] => 6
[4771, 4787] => 4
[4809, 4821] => 1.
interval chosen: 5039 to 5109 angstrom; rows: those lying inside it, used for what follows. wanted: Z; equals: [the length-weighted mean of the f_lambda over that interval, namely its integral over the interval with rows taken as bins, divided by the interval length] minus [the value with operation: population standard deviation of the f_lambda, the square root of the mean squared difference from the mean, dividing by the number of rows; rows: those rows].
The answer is 9.6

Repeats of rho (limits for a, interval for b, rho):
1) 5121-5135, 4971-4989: -0.6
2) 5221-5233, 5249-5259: -1.6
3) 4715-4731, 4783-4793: -0.5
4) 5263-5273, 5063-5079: -3.4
